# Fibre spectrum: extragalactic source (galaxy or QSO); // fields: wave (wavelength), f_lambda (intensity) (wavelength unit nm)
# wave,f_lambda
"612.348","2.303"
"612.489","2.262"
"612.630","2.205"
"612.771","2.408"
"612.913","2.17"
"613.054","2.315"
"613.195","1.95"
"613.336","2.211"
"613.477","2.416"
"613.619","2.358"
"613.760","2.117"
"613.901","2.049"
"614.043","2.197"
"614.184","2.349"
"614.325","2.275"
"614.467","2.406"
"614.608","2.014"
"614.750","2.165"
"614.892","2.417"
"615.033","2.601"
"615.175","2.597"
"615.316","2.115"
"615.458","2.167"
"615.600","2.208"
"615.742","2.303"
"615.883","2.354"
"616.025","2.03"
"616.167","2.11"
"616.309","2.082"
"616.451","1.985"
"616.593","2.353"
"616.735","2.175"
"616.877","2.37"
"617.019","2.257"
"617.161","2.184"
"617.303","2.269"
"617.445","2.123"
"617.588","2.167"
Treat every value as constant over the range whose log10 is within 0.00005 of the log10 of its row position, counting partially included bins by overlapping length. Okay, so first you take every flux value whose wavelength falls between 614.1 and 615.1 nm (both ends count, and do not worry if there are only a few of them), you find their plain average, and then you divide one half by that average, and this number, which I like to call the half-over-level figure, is 0.216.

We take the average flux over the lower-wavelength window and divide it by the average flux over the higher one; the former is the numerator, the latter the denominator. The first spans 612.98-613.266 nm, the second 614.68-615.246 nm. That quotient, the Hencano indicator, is 0.87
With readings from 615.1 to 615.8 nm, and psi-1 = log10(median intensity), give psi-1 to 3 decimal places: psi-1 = 0.344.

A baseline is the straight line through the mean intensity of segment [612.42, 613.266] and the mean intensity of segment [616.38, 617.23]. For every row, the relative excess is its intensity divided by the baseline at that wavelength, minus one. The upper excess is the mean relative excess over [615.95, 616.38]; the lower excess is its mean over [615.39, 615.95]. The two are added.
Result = -0.05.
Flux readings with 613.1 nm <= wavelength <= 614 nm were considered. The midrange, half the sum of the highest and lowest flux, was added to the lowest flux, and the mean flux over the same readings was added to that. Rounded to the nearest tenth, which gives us 6.3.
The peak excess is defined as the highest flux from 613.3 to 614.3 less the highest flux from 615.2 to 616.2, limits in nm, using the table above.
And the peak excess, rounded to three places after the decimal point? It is 0.062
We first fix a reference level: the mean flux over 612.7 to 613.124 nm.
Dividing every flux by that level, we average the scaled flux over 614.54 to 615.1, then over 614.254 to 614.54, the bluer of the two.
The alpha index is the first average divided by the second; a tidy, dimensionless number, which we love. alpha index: 0.982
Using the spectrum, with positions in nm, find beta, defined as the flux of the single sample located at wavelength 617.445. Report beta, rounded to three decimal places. 2.123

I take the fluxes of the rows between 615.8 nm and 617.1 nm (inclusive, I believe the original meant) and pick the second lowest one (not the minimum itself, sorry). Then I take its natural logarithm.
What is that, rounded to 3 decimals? 0.708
